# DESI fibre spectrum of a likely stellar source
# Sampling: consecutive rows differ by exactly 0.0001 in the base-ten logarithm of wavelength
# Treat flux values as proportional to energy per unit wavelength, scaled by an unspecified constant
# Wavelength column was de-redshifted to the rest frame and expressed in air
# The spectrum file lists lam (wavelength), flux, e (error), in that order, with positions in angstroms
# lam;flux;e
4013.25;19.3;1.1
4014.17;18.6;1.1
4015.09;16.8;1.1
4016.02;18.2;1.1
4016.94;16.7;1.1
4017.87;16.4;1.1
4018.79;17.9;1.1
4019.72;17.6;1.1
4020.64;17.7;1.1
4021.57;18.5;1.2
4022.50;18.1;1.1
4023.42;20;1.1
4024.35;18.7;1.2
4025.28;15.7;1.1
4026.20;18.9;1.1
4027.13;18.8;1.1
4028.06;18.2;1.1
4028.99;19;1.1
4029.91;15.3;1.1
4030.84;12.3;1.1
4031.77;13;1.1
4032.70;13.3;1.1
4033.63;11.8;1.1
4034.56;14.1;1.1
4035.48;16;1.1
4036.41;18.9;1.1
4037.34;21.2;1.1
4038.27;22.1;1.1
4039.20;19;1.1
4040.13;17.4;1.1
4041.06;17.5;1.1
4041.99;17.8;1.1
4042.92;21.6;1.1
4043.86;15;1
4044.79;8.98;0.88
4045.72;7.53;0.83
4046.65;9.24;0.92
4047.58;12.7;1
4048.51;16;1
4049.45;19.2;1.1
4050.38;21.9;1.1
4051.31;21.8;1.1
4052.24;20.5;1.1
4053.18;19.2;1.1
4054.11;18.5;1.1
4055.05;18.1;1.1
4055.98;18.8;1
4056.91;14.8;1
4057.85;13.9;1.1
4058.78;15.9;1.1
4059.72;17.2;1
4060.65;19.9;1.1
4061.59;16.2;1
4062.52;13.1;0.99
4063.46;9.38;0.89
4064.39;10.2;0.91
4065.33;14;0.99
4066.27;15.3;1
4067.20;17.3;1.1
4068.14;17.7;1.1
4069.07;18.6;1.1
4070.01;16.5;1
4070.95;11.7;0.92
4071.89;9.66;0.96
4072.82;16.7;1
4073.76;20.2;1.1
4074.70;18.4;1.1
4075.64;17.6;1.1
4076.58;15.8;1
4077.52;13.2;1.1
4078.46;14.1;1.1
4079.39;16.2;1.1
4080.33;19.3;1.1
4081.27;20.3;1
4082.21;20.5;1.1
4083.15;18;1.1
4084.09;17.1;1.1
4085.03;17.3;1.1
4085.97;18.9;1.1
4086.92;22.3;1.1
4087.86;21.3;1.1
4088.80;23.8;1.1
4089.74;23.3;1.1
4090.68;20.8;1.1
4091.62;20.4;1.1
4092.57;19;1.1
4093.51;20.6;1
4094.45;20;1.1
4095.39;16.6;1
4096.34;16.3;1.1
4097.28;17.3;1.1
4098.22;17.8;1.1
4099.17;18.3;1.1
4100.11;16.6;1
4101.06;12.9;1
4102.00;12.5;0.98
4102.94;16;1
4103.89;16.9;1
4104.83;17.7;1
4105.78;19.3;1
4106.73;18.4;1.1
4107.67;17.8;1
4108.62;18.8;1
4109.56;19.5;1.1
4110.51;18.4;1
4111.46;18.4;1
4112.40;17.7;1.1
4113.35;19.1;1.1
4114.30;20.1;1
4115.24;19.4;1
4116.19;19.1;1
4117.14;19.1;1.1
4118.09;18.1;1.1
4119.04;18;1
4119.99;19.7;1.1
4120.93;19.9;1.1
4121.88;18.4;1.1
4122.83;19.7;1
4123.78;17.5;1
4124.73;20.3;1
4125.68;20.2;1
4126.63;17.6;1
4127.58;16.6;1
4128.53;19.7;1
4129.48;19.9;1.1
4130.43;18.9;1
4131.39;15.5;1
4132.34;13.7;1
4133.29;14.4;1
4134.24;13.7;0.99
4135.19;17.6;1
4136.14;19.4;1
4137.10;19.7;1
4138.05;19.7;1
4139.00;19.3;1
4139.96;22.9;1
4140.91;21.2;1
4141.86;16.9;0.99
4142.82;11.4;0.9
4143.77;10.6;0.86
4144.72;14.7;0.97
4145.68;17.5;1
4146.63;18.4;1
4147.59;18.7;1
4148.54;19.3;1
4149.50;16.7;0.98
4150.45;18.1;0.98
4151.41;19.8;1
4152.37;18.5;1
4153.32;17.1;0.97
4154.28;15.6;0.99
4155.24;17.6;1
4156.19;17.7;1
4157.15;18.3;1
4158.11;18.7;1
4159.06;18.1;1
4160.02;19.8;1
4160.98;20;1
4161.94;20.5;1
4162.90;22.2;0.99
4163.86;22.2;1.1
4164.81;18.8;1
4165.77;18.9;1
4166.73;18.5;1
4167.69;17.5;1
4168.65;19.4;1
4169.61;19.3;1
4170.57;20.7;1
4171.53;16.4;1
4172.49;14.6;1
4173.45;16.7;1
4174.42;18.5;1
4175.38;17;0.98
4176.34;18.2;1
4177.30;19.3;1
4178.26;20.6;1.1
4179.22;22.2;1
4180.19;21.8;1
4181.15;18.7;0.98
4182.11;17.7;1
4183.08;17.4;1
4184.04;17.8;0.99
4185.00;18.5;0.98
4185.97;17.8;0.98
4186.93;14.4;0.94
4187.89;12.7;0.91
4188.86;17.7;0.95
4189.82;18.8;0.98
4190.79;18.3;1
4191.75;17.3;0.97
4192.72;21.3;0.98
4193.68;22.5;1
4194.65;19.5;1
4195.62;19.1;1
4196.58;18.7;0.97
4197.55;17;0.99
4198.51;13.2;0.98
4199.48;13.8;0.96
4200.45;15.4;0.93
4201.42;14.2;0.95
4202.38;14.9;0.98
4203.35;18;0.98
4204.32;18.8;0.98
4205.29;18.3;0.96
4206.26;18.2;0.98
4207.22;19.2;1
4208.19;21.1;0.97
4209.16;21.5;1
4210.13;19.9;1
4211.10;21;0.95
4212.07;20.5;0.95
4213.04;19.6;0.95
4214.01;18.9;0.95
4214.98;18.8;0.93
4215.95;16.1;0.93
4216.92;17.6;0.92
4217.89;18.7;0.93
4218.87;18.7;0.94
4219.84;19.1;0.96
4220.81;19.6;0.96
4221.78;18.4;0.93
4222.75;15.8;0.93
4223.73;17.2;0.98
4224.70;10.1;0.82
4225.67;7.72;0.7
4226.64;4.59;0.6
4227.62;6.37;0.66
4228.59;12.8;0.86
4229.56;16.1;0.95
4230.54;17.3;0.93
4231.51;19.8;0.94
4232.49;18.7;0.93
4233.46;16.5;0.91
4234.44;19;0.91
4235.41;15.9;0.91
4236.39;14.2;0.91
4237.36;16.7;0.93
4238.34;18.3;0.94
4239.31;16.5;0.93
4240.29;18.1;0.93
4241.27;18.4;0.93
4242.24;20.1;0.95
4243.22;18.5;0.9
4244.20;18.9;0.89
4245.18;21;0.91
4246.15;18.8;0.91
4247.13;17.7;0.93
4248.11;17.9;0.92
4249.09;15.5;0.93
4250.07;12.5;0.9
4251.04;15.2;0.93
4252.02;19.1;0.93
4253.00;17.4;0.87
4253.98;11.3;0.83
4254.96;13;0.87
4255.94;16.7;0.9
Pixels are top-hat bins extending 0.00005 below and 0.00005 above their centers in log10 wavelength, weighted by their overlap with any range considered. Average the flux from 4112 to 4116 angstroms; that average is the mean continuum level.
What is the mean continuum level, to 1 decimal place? 19.1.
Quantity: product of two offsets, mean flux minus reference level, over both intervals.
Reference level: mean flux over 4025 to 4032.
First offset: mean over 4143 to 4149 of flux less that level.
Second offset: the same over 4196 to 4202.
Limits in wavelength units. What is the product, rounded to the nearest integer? 0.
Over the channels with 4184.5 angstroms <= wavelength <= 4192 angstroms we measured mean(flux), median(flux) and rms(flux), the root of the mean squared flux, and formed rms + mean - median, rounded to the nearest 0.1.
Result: 16.2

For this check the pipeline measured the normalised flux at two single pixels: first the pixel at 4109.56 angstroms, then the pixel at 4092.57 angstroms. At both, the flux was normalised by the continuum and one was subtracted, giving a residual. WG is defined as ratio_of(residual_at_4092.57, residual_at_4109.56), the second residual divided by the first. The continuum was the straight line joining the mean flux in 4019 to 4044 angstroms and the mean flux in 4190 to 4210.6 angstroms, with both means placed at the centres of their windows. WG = 1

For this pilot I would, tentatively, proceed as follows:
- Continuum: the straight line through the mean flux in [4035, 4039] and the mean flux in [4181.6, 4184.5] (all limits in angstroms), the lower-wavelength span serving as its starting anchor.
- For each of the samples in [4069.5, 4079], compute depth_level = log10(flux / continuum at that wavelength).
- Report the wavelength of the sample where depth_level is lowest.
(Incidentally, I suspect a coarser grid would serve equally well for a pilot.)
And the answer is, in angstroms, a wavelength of 4071.89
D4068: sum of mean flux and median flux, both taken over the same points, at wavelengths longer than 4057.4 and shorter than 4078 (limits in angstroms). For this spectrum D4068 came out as 31.4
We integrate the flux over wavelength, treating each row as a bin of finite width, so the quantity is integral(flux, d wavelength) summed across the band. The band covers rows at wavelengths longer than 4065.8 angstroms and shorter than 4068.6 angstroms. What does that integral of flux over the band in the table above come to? 47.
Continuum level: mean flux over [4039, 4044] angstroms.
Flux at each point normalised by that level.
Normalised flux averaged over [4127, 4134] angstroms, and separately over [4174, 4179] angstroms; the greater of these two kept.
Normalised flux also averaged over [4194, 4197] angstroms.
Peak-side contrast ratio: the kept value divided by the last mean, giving 0.98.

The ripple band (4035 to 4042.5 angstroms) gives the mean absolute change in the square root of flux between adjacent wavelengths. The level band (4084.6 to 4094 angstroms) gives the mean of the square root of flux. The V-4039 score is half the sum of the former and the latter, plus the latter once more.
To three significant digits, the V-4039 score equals 6.92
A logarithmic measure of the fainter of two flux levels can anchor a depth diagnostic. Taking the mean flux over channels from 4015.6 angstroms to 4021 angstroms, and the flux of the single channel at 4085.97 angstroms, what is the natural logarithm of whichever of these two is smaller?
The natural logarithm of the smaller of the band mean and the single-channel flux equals 2.86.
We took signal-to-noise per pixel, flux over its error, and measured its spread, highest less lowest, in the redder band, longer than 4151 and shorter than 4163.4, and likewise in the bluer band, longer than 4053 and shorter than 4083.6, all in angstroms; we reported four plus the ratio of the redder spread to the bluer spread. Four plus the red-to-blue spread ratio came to 4.7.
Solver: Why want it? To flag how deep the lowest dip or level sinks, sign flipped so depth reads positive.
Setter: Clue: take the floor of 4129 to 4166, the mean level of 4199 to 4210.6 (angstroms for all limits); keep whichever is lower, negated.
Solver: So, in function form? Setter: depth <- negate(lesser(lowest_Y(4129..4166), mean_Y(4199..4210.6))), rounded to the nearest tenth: -10.6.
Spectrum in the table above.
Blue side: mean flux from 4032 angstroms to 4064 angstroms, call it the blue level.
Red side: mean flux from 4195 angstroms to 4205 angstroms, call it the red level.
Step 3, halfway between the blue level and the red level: 16.4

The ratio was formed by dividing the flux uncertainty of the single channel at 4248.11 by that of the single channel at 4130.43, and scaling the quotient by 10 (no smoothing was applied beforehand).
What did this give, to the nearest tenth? 9.2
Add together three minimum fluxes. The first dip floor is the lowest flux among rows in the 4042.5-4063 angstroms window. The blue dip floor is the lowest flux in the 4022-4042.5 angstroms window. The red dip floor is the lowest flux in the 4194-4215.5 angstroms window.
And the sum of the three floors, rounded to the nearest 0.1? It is 32.5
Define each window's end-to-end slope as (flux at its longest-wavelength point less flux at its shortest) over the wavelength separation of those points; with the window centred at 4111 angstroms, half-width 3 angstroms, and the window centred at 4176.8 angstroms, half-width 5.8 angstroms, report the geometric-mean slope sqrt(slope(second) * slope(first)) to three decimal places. 0.088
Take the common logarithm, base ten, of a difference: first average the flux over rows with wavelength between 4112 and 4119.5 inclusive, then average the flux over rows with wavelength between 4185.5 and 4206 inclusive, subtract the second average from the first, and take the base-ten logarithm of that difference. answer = 0.20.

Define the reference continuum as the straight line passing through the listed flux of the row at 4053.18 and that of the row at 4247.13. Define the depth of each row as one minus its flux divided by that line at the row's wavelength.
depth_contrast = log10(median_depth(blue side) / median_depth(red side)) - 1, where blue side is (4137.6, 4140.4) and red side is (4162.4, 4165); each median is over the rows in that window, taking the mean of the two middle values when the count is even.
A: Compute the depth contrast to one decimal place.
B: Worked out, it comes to -1.5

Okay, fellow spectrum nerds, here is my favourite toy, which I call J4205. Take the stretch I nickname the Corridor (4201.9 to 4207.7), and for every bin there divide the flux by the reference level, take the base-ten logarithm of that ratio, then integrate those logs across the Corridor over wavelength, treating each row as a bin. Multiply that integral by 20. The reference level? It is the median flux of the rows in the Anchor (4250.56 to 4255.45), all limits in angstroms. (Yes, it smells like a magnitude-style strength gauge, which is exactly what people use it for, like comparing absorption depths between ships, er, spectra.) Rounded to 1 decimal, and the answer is 8.1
